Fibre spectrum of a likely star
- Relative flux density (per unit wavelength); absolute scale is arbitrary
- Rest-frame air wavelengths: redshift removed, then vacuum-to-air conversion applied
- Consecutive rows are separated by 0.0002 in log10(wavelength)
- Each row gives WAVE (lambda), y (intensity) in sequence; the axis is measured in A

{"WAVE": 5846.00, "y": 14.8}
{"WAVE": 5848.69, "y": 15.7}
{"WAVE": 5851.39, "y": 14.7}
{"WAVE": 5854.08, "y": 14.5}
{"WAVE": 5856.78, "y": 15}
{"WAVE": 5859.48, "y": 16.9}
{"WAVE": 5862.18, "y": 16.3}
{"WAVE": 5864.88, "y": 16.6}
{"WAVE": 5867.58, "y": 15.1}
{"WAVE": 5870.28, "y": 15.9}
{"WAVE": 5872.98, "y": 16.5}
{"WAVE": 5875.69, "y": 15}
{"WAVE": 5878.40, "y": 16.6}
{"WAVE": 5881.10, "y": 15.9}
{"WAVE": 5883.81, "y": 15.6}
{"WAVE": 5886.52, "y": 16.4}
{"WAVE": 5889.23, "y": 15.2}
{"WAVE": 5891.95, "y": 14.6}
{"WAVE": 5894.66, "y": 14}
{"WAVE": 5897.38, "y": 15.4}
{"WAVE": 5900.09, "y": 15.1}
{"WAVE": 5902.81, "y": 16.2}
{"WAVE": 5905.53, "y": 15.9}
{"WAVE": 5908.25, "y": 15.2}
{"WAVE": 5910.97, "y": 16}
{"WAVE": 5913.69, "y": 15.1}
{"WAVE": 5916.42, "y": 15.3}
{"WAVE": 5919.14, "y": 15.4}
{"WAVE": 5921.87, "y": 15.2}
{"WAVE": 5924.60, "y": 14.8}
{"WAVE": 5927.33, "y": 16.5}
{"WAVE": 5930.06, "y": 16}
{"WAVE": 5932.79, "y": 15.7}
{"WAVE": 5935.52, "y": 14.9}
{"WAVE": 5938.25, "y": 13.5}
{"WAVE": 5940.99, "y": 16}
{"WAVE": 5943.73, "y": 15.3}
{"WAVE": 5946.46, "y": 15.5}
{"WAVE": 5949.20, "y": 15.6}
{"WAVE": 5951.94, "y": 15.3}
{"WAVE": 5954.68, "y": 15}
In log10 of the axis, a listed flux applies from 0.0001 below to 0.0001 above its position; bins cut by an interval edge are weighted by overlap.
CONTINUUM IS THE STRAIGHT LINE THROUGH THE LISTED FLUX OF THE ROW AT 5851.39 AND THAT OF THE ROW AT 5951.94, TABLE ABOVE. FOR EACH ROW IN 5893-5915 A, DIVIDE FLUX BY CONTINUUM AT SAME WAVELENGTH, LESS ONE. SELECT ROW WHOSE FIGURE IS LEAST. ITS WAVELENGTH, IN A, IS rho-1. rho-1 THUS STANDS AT 5894.66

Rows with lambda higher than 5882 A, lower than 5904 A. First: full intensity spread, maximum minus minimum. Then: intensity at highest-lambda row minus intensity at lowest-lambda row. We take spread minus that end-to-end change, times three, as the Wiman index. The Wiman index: 5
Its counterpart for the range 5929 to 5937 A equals 7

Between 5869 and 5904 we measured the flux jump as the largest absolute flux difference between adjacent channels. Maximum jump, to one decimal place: 1.6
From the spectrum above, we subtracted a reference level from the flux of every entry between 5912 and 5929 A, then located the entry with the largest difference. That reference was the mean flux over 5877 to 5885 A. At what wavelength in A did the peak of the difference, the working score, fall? 5927.33 A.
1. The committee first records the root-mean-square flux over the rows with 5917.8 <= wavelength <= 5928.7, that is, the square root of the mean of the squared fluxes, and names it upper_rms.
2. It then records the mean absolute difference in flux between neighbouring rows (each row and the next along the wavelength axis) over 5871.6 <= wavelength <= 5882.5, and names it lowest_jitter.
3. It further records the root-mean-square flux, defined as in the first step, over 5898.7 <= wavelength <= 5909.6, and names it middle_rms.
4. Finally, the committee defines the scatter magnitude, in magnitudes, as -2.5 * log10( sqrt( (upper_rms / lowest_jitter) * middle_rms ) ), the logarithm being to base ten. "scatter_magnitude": -2.85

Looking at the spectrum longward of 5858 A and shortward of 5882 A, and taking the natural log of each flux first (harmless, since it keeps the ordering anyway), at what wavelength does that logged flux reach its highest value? 5859.48 A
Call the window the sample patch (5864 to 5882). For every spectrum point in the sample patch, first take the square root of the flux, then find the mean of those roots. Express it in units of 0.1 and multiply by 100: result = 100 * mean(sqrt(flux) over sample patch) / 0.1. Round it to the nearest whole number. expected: 3992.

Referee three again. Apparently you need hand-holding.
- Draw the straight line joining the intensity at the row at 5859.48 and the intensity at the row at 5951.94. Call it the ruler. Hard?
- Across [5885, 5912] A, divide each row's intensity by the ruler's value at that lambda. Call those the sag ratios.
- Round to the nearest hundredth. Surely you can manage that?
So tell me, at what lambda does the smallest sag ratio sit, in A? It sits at 5894.66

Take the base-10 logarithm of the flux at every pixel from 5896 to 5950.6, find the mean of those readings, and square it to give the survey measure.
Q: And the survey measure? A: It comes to 1.41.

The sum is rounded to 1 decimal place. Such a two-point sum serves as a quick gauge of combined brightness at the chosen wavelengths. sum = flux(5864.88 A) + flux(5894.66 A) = 30.6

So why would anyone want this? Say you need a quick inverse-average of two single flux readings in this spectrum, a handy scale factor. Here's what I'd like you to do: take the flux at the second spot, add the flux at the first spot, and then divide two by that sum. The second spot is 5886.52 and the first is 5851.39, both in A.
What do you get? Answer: 0.0643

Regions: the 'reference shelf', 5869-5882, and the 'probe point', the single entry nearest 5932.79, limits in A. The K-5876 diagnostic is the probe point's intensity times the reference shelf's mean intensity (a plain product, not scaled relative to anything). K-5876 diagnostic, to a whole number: 251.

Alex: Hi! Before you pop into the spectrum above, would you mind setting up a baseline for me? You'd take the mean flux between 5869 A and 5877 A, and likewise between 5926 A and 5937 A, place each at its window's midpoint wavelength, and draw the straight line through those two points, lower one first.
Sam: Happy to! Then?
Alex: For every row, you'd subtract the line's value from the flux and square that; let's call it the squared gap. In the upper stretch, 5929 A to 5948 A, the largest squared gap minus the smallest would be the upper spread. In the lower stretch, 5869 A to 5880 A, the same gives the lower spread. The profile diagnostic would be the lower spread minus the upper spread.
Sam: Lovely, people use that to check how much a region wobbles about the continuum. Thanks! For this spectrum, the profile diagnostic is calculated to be -4.5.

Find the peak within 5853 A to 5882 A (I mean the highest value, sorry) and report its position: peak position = 5859.48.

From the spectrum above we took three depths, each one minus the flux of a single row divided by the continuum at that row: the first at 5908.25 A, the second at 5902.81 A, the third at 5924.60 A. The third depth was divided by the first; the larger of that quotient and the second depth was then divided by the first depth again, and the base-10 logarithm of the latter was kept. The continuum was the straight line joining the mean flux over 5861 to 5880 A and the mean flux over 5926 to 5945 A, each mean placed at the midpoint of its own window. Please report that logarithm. 1.7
